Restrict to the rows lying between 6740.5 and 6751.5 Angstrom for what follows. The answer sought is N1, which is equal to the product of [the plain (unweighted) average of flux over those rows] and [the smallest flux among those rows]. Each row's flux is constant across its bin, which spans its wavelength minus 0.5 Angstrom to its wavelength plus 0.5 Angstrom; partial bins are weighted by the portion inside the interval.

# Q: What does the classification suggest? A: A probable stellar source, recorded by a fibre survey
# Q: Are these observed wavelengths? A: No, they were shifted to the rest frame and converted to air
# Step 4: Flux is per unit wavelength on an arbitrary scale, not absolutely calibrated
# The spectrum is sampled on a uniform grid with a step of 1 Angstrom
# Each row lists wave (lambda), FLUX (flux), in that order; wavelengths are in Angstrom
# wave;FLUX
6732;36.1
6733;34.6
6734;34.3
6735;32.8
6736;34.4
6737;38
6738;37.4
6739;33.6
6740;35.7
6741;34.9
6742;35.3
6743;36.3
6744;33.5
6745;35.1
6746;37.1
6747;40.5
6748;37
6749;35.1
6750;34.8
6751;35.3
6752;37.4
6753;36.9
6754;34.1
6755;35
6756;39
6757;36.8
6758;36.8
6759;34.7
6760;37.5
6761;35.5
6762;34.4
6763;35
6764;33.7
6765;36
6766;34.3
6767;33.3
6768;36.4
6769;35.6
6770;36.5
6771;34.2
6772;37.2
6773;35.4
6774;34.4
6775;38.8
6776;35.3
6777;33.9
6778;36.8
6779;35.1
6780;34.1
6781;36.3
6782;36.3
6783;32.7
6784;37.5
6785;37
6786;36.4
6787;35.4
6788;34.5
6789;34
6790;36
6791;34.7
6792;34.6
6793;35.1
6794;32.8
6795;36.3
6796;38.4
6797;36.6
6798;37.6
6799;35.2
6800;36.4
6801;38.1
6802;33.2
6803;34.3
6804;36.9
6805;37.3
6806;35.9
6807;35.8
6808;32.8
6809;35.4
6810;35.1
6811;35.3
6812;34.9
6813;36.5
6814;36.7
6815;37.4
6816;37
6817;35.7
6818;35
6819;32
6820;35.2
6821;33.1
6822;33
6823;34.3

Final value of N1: 1203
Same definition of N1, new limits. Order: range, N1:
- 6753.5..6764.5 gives 1202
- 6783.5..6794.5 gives 1157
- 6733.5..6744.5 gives 1152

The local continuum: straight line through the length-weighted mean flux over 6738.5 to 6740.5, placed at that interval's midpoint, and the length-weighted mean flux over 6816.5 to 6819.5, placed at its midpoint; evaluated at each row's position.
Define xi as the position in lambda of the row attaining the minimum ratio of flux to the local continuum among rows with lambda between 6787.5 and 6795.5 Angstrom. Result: 6794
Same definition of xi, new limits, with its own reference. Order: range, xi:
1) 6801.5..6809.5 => 6808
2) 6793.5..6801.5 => 6794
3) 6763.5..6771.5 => 6767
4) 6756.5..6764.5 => 6764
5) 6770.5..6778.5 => 6777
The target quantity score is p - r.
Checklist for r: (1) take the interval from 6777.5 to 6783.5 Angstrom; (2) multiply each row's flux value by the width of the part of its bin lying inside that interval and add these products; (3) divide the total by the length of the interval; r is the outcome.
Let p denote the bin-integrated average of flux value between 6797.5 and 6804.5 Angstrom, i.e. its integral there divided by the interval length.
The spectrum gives 0.7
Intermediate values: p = 36.0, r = 35.2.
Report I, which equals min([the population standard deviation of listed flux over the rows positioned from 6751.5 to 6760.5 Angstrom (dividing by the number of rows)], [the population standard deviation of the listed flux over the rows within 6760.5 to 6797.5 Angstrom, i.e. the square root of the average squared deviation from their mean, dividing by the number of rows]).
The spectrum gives 1.42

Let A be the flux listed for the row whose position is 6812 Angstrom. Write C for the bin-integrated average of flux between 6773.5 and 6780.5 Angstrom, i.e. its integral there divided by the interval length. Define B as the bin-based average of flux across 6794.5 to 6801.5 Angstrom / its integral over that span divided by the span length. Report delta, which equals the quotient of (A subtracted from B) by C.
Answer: 0.058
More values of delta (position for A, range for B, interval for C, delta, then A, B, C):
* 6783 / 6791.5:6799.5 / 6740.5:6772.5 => 0.087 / 32.7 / 35.8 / 35.8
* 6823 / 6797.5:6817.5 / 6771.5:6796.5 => 0.044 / 34.3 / 35.9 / 35.6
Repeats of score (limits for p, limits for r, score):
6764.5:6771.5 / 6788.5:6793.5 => 0.3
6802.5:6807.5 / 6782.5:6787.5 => 0.2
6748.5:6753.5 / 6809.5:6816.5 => -0.2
